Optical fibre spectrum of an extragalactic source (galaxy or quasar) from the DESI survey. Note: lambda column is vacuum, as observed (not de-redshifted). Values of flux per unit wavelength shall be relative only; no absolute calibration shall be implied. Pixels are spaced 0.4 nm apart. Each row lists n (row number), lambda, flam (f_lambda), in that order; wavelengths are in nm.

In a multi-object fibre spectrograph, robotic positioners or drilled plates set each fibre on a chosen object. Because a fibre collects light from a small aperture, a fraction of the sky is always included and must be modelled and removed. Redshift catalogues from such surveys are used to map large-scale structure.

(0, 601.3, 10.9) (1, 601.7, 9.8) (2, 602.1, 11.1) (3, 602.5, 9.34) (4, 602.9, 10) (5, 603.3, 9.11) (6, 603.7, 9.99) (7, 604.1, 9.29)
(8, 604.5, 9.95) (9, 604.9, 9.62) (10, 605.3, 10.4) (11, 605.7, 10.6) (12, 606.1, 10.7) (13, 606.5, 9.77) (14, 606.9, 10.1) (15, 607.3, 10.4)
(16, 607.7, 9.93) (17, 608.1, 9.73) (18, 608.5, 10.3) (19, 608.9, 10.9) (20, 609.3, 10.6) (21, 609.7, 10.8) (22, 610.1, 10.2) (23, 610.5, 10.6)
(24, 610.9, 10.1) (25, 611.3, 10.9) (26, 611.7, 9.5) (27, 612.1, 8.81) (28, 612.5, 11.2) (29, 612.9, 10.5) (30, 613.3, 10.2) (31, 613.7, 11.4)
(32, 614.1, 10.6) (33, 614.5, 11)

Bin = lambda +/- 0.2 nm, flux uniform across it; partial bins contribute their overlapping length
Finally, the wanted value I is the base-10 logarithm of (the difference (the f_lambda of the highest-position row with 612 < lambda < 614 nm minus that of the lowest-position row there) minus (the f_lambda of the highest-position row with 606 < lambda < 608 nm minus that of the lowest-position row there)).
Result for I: 0.5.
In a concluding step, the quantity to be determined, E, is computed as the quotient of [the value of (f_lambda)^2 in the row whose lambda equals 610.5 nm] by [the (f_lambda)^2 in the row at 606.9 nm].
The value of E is 1.10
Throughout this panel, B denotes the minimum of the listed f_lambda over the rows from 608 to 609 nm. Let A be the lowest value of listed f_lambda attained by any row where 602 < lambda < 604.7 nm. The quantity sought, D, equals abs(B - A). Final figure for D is 0.6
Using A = 9.11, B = 9.73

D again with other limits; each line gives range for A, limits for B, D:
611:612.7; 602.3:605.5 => 0.3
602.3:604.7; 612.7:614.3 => 1.1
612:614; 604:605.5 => 0.5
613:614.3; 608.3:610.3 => 0.0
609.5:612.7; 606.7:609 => 0.9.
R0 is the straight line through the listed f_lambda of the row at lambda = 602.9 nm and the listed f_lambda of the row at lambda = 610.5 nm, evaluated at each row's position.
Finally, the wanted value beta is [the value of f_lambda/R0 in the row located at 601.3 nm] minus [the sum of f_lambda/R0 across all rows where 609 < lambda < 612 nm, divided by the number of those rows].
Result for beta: 0.124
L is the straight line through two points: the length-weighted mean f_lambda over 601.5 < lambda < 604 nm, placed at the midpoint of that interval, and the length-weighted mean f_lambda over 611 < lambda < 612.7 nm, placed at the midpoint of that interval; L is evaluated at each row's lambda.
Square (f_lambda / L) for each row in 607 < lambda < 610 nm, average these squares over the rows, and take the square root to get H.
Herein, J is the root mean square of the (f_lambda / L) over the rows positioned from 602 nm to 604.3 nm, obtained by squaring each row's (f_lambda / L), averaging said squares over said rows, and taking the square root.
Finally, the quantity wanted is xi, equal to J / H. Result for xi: 0.96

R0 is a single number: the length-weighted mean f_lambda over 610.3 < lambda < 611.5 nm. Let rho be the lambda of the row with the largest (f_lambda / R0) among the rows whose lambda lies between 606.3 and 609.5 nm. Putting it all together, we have 608.9 nm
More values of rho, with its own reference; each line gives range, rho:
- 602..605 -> 602.1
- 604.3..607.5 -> 606.1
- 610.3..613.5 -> 612.5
